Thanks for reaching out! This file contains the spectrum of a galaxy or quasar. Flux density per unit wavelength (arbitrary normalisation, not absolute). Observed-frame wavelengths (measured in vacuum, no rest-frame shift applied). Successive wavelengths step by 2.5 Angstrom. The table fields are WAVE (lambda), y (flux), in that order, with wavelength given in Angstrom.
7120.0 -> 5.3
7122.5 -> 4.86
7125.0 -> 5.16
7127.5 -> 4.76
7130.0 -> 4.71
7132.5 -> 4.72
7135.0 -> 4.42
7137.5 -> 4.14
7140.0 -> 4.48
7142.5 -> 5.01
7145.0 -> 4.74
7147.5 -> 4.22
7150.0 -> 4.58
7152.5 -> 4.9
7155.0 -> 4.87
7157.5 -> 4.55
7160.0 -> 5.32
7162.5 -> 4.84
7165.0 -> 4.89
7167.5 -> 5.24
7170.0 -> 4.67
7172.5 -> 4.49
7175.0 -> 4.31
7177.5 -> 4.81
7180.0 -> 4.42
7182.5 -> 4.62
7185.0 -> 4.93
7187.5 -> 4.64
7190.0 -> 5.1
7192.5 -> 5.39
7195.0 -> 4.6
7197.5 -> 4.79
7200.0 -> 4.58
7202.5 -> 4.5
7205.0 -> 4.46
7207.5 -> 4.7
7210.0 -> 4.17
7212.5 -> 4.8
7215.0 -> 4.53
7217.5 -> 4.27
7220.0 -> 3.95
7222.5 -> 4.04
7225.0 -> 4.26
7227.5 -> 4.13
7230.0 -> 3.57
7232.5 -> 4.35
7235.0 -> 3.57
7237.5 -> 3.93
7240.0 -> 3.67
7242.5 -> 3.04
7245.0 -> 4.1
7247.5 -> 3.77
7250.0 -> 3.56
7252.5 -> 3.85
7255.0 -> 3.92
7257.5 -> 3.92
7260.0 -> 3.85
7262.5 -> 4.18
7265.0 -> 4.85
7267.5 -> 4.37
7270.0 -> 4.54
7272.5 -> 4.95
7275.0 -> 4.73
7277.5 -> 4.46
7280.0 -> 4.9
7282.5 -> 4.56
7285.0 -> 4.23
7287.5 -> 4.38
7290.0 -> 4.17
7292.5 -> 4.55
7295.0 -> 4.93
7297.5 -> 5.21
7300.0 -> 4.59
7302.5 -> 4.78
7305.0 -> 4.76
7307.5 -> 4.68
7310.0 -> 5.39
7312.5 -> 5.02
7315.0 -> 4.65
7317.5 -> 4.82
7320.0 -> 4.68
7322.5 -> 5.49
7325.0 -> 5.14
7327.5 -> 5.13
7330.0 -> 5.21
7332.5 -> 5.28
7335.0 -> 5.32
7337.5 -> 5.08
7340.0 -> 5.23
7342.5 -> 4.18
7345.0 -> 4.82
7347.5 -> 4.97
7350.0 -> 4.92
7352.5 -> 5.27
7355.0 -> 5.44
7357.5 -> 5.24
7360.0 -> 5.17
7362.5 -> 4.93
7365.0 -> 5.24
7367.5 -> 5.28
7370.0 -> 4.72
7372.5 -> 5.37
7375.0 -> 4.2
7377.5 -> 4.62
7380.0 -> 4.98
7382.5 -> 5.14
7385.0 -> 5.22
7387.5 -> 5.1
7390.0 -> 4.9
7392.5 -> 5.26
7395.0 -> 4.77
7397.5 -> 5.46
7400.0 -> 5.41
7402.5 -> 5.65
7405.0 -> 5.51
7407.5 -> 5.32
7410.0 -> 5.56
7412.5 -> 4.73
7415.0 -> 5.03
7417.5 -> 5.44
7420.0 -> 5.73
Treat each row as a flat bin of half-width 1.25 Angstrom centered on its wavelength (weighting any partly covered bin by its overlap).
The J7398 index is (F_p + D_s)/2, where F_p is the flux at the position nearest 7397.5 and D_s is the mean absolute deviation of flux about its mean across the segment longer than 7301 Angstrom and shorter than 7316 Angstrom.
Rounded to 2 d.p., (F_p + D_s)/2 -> 2.84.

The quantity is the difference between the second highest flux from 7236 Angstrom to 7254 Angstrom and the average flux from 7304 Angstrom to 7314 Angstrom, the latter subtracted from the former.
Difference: -1.03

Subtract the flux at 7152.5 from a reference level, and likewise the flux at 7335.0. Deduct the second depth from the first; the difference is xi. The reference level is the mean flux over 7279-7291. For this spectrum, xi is 0.42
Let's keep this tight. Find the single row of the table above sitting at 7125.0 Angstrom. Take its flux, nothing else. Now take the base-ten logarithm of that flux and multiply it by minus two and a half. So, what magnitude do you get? -1.78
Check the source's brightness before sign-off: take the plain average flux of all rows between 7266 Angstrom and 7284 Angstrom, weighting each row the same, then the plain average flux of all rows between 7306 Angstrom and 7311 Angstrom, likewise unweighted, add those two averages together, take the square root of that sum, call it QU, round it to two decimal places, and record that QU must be 3.11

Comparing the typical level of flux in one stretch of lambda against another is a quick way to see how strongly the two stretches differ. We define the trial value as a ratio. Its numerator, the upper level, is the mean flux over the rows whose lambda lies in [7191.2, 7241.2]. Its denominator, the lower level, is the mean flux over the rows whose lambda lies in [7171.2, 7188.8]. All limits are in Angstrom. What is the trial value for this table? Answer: 0.94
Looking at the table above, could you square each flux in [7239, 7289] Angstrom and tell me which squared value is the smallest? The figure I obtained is 9.2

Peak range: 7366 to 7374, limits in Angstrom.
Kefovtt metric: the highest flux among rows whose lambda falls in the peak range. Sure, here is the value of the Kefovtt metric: 5.37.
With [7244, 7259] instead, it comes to 4.1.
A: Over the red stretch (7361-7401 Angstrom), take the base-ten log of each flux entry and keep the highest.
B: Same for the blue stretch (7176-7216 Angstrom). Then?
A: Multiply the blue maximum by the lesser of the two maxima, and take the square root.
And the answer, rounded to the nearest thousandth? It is 0.732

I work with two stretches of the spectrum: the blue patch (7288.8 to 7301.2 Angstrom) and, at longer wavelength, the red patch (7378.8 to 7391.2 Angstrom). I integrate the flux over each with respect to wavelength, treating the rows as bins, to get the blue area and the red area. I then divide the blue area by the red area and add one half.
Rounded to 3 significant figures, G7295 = 1.43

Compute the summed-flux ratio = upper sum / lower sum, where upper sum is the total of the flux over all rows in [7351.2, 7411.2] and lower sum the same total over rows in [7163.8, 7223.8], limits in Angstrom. 1.12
